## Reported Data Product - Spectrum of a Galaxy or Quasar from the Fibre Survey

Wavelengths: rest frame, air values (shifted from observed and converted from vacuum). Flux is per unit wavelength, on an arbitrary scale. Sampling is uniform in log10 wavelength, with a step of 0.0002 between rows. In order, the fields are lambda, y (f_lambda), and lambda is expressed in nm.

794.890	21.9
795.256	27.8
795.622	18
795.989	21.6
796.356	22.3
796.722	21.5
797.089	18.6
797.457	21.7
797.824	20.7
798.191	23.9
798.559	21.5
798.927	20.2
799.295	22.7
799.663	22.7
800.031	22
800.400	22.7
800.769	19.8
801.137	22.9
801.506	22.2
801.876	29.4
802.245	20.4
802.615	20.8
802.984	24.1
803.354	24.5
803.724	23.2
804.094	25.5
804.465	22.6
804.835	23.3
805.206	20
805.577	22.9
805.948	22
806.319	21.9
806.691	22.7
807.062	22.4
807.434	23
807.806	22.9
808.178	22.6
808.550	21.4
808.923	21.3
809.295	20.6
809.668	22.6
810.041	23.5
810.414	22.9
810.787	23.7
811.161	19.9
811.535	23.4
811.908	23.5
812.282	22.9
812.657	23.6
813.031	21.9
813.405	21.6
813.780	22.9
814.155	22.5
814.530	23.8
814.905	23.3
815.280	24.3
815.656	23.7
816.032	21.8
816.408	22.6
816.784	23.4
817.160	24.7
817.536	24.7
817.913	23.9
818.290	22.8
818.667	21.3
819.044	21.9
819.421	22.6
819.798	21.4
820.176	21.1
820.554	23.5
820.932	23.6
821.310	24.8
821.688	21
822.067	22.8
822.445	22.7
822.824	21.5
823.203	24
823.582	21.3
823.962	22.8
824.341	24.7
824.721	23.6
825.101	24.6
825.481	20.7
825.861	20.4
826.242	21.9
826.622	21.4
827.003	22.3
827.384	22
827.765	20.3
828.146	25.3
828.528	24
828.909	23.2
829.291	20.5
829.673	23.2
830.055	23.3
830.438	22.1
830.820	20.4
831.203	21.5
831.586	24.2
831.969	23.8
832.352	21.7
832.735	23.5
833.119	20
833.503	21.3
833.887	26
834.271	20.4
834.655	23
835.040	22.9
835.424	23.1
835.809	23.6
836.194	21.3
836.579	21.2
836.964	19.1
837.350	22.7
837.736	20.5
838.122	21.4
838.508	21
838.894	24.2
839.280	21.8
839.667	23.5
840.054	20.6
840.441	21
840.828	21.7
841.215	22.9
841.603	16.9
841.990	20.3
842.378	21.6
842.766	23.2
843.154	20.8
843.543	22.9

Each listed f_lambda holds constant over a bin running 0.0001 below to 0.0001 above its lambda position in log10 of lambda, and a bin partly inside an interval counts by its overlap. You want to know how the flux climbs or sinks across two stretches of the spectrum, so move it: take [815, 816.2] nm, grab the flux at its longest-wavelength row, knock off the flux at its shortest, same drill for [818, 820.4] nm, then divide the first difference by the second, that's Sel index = 1.5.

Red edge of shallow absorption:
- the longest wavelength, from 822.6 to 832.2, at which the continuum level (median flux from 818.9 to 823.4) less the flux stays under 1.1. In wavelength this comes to 831.969 nm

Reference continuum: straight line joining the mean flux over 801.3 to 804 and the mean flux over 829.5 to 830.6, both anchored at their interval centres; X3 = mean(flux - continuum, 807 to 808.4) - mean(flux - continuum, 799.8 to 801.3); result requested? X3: 1.04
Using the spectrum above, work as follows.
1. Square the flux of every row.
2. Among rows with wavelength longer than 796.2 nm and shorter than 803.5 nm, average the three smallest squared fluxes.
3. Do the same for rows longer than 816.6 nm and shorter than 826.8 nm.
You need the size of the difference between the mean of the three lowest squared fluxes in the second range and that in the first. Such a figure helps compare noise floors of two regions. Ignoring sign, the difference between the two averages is 47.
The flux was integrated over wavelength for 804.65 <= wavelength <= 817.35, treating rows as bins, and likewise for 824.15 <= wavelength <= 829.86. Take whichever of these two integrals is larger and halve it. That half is 144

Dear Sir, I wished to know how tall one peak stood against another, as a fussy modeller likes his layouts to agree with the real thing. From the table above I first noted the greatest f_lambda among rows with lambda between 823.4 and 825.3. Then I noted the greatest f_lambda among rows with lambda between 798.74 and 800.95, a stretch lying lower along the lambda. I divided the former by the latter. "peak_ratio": 1.09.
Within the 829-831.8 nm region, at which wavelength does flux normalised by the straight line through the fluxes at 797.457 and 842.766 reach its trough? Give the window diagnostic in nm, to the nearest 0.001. 830.820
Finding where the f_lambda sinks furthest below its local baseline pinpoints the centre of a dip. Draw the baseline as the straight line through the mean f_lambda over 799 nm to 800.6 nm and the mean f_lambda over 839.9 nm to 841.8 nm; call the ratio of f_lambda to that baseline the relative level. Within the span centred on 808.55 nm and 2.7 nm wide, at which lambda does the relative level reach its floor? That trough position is 809.295 nm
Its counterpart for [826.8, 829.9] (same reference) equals 827.765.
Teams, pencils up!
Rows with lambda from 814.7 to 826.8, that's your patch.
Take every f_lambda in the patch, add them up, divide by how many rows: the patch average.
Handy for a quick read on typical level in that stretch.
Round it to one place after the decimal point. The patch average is 22.8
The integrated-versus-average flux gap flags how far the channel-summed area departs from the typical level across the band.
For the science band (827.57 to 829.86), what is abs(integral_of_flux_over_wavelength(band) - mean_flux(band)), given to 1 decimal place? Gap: 29.3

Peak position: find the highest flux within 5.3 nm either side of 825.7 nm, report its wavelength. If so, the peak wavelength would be 828.146 nm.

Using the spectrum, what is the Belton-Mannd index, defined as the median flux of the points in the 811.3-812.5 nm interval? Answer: 23.4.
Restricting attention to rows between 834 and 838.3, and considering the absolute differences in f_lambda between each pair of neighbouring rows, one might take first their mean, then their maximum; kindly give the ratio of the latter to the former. 2.5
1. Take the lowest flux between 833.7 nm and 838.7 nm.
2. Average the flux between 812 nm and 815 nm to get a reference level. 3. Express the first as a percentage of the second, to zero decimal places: 84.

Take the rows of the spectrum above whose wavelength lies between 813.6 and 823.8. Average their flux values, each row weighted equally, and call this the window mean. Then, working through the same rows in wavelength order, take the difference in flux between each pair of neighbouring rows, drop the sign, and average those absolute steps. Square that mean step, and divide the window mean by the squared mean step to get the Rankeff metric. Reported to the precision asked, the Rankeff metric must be 17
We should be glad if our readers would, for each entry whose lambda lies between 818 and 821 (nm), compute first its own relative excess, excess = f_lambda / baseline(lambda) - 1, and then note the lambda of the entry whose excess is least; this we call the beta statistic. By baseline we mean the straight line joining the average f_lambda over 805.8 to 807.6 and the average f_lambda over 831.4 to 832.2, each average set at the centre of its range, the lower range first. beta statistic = 820.176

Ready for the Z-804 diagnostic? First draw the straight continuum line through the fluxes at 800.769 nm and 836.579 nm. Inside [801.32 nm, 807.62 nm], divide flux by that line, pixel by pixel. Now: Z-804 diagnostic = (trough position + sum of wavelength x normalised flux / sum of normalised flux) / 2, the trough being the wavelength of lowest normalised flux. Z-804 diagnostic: 804.81 nm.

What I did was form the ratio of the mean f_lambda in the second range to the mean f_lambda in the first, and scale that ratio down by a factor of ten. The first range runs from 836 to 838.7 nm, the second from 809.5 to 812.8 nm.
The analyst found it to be 0.109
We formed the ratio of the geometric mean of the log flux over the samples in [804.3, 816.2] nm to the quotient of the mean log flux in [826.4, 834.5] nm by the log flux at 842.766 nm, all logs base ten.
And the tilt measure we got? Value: 1.369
